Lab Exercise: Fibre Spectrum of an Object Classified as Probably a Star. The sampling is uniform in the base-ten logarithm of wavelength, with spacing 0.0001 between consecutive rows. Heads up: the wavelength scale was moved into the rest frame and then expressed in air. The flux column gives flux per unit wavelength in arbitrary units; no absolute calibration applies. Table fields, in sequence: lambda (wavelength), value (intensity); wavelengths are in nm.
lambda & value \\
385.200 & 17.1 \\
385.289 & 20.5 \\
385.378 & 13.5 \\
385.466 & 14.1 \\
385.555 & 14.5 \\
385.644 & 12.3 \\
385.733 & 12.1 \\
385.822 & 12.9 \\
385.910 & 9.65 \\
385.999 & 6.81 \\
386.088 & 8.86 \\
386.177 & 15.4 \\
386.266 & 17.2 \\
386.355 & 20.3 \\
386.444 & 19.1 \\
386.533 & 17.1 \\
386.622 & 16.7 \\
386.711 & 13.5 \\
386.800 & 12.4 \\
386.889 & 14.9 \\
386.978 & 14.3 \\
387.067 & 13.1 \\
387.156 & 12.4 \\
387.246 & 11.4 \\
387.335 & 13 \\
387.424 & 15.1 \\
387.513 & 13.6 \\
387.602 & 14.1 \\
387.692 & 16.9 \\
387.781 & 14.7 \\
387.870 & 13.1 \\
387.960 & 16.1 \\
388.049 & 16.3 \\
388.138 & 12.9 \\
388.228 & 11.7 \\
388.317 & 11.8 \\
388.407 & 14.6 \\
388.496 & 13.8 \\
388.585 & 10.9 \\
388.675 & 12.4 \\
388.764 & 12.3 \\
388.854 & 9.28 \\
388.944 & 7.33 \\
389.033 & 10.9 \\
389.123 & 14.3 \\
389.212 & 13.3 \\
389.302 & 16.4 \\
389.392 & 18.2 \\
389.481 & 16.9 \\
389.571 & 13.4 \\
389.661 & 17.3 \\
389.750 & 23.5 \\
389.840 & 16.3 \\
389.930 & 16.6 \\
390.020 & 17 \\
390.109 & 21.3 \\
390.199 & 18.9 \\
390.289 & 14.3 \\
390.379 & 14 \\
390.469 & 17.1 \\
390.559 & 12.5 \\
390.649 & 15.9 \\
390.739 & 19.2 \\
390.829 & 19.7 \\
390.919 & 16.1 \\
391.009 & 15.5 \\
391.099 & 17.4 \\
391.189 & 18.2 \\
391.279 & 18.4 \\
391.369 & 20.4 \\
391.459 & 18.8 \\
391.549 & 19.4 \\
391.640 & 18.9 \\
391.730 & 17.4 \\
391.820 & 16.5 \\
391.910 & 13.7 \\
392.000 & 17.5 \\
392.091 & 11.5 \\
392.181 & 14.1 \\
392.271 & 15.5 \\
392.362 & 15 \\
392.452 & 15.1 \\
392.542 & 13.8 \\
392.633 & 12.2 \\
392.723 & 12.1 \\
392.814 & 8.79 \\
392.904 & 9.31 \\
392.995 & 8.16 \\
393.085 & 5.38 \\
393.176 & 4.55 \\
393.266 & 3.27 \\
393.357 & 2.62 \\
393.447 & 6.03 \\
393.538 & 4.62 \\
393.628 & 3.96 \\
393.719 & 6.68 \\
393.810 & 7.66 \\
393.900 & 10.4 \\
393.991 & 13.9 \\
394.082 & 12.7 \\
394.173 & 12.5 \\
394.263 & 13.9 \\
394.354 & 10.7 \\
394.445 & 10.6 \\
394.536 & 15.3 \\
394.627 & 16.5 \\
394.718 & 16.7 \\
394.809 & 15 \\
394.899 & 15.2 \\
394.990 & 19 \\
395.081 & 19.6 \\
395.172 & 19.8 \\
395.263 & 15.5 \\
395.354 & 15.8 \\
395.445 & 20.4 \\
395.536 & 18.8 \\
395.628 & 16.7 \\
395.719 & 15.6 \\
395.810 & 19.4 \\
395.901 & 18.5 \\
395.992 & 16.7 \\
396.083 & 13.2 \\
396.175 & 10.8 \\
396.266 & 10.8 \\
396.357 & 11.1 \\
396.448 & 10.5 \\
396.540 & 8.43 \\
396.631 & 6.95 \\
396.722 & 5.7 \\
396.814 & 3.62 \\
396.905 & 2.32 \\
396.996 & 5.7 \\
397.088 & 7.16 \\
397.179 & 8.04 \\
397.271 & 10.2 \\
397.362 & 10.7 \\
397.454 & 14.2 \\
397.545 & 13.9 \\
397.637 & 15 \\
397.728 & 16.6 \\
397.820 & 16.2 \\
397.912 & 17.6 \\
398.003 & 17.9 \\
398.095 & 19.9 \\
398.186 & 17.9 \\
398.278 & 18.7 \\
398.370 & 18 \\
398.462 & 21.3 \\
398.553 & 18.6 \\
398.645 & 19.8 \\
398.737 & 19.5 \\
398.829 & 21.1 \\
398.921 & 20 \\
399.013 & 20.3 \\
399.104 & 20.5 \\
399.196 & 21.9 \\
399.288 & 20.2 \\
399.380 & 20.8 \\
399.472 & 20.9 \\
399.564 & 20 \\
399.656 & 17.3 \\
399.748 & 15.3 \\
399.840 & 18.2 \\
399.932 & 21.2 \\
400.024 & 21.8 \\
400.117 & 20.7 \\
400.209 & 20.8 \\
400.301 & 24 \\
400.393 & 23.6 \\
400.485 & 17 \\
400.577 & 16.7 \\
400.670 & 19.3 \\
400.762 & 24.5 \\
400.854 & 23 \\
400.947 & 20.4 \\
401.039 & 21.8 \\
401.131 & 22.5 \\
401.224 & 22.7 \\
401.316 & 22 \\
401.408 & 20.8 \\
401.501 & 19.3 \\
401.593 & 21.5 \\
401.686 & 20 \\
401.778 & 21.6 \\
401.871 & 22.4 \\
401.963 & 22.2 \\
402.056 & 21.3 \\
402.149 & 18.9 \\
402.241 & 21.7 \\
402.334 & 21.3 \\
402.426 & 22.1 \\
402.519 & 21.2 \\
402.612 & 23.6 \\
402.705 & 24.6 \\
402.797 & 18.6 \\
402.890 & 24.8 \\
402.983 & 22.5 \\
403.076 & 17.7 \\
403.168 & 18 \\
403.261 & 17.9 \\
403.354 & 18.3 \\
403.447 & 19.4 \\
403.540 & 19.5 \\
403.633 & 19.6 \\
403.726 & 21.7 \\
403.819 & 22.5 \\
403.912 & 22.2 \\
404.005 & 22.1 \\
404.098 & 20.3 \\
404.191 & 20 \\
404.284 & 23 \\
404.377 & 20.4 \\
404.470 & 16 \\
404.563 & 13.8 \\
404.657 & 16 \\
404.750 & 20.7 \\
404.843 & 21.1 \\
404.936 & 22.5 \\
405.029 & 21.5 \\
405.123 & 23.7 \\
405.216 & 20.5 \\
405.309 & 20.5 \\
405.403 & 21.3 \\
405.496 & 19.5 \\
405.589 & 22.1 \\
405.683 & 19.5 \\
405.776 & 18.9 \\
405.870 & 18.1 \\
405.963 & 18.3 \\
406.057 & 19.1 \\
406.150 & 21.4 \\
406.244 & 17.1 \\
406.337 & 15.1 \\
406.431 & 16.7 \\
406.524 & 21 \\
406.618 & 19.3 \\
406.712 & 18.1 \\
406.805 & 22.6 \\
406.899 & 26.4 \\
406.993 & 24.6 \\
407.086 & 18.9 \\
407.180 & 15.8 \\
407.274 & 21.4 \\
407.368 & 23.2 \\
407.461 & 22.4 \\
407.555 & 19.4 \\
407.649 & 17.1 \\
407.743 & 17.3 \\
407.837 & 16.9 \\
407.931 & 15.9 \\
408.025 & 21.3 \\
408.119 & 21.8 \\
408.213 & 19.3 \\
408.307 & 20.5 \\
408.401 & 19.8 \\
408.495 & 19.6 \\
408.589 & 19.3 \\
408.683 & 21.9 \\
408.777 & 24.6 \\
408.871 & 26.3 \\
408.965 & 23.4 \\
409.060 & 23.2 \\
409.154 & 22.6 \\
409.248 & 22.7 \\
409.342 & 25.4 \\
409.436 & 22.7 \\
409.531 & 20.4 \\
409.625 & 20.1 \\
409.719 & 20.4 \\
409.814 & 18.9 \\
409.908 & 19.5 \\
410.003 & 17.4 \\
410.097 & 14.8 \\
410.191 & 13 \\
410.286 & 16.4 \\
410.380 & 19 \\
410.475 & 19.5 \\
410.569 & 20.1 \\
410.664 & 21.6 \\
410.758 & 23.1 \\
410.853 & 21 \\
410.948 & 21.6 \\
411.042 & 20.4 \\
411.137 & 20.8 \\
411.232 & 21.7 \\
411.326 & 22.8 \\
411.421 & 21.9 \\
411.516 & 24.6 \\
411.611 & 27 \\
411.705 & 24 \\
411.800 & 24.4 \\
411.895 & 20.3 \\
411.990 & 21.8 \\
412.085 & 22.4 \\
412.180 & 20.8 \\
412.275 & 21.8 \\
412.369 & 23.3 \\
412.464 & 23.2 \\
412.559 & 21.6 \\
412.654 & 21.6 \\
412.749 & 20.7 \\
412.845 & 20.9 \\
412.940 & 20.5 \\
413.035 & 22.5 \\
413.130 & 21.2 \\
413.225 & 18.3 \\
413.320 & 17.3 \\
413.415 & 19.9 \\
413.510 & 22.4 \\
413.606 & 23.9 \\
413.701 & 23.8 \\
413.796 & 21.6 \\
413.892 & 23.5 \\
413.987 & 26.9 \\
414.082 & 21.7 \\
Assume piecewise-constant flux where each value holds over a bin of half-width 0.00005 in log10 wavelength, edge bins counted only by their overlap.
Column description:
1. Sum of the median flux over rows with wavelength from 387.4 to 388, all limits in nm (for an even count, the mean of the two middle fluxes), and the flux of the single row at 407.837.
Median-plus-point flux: 32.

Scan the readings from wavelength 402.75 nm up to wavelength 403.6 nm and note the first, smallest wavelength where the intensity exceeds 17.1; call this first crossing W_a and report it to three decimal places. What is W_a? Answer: 402.797 nm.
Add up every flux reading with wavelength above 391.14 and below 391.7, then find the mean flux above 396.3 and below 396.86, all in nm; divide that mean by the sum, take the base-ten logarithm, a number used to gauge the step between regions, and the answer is -1.2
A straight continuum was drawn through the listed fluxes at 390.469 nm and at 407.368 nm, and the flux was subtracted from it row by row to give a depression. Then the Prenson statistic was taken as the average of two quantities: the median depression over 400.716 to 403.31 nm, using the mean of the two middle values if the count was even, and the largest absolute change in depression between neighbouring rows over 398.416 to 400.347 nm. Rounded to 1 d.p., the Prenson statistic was 1.4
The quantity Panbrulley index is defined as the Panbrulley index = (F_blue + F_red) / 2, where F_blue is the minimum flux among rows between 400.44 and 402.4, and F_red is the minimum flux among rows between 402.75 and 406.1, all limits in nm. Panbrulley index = 15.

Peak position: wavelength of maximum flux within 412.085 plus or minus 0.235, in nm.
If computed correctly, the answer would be 412.085 nm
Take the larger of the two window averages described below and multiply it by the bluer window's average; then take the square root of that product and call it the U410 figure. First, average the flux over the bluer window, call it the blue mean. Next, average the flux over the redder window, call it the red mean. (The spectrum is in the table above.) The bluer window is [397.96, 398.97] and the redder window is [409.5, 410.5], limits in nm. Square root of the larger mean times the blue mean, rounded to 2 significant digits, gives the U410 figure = 19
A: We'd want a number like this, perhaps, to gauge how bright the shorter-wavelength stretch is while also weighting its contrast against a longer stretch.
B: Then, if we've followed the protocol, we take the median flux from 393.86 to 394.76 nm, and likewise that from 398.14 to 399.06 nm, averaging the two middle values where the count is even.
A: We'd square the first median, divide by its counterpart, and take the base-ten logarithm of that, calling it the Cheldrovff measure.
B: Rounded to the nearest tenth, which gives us 1.0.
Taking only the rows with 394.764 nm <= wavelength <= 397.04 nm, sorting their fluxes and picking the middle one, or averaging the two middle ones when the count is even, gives 15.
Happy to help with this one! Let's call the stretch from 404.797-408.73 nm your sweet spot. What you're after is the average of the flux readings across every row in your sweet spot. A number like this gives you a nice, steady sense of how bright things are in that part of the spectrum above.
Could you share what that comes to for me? 20.0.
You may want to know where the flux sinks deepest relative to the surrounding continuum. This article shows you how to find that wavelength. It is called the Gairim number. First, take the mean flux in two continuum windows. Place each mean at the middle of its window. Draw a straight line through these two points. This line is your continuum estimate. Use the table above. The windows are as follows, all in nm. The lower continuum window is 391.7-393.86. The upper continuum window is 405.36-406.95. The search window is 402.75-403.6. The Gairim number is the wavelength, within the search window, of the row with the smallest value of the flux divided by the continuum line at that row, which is 403.076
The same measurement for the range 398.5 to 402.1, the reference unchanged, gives 399.748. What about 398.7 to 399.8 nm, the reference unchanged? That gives 399.748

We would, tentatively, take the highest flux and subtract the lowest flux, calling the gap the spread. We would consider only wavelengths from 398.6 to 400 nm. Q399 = 6.6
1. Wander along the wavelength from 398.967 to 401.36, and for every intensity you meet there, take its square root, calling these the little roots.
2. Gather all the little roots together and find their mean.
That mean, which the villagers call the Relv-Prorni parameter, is 4.54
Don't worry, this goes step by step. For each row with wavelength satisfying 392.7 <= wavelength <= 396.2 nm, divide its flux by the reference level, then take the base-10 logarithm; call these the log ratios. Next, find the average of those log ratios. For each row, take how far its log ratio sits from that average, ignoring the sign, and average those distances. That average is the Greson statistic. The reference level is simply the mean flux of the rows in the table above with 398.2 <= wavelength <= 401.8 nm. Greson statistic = 0.190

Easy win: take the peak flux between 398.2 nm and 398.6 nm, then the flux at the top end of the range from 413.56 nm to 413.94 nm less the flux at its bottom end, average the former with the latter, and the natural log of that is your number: 2.35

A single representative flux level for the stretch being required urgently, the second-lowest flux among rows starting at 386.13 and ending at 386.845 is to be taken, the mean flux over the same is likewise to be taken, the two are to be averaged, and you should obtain 15.0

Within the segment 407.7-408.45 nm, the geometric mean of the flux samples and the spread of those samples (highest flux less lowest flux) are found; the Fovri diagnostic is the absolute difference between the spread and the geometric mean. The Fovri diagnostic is 13.1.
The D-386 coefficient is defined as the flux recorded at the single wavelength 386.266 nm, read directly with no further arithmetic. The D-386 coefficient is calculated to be 17.2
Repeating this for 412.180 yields 20.8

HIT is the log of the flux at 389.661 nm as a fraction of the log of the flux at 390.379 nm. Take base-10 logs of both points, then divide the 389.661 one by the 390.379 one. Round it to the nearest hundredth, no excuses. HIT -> 1.08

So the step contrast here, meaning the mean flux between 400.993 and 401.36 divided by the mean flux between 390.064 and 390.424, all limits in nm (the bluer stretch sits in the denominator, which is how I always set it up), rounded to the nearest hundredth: 1.30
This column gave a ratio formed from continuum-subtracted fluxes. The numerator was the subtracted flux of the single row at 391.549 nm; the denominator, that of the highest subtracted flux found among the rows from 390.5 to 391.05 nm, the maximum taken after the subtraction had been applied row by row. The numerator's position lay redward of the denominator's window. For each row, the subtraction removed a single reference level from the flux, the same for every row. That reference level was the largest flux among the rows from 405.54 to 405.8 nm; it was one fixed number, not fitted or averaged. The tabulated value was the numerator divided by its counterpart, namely 1.1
